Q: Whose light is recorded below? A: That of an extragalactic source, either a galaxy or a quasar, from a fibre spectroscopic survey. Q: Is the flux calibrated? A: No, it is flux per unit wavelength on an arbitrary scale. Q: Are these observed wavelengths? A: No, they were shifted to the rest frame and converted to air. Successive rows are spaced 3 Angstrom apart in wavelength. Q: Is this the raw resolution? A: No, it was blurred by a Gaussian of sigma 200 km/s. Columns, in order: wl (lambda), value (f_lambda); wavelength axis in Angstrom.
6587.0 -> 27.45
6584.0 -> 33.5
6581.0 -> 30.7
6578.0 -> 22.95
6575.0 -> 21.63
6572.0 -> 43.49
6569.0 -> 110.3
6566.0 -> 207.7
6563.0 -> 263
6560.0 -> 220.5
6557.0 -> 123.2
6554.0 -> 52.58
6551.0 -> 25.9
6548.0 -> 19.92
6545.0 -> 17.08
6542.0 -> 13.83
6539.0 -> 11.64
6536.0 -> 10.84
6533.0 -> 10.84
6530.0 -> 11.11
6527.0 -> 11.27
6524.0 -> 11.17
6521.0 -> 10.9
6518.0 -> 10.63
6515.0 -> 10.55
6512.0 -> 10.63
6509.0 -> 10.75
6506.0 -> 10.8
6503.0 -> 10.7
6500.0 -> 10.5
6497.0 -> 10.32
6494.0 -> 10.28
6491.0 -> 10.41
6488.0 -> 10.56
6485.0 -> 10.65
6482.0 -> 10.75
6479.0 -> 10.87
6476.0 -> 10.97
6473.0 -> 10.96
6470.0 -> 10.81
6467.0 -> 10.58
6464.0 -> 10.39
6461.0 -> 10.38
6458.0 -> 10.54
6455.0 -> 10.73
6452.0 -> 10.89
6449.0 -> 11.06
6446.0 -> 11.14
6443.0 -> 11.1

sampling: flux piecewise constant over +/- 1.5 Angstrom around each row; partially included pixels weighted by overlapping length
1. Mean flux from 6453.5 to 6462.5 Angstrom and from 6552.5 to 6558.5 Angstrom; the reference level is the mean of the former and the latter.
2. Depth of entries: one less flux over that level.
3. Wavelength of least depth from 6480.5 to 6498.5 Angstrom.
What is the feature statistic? 6482.0 Angstrom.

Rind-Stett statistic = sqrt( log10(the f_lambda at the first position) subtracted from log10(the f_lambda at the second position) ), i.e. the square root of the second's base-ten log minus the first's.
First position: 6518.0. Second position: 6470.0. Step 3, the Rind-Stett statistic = 0.09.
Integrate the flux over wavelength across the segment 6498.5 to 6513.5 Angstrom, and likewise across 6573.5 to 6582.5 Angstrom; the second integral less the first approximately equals 66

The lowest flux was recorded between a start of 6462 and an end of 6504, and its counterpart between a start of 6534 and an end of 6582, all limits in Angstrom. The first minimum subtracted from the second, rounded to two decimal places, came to 0.56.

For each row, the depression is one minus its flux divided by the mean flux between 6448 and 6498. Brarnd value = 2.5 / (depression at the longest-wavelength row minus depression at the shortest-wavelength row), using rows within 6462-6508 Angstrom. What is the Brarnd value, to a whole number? -65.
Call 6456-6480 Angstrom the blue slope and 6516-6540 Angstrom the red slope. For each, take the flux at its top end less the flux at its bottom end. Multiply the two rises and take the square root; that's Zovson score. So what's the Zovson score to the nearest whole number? 1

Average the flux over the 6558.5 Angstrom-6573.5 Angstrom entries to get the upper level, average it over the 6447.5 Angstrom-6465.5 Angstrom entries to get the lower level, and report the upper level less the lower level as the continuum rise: 158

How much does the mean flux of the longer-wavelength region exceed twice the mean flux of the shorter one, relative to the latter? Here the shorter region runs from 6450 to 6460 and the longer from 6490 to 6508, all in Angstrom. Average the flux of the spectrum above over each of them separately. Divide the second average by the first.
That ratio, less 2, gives -1.0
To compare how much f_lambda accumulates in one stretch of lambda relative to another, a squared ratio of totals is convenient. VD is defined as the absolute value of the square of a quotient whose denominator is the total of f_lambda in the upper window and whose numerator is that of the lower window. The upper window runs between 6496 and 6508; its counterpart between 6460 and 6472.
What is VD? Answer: 1.0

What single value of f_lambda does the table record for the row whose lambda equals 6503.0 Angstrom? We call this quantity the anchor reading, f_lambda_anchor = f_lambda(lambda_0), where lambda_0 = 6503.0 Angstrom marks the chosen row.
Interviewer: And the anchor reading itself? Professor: 10.7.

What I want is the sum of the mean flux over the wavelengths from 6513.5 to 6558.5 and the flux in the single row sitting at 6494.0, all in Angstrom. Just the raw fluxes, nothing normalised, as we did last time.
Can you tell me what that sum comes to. 34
